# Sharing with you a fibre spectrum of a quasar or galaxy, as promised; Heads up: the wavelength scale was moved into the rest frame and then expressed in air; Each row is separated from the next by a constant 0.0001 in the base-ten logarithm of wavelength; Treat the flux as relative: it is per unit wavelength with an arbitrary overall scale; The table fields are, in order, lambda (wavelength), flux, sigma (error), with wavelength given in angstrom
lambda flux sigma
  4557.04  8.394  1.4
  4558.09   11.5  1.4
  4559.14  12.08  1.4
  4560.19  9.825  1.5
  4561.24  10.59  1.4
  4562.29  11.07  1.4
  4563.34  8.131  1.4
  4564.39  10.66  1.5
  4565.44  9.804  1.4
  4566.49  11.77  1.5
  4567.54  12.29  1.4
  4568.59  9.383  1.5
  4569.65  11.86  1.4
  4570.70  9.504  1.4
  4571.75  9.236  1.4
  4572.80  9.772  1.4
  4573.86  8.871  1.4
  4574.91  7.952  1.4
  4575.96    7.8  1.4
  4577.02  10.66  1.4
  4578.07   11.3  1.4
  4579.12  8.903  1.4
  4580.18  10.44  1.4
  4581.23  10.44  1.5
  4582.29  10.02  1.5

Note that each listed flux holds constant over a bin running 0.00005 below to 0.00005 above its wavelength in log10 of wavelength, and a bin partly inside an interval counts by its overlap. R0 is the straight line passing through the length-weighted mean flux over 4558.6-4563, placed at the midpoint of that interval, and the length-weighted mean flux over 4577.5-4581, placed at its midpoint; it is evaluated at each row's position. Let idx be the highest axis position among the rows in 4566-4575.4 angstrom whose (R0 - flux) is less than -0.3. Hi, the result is 4569.65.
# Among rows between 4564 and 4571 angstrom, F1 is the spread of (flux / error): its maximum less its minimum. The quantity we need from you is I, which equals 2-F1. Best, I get -0.5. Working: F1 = 2.52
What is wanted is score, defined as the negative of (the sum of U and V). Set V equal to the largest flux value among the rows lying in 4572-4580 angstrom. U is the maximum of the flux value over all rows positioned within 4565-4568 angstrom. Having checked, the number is -23.6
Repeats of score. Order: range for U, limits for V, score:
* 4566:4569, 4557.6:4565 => -24.4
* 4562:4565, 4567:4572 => -23.4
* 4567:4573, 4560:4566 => -23.4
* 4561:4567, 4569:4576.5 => -23.6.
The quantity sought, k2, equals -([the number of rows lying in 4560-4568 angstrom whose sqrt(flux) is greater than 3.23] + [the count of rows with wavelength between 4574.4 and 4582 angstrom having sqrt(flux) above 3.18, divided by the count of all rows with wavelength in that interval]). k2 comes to -6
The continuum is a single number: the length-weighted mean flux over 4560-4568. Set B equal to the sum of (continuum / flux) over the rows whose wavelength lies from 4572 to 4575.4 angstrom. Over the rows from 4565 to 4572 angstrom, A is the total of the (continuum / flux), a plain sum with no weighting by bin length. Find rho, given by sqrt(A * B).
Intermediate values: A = 7.1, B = 4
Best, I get 5.0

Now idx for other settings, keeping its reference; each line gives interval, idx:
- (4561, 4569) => 4567.54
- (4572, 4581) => 4578.07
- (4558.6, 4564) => 4562.29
